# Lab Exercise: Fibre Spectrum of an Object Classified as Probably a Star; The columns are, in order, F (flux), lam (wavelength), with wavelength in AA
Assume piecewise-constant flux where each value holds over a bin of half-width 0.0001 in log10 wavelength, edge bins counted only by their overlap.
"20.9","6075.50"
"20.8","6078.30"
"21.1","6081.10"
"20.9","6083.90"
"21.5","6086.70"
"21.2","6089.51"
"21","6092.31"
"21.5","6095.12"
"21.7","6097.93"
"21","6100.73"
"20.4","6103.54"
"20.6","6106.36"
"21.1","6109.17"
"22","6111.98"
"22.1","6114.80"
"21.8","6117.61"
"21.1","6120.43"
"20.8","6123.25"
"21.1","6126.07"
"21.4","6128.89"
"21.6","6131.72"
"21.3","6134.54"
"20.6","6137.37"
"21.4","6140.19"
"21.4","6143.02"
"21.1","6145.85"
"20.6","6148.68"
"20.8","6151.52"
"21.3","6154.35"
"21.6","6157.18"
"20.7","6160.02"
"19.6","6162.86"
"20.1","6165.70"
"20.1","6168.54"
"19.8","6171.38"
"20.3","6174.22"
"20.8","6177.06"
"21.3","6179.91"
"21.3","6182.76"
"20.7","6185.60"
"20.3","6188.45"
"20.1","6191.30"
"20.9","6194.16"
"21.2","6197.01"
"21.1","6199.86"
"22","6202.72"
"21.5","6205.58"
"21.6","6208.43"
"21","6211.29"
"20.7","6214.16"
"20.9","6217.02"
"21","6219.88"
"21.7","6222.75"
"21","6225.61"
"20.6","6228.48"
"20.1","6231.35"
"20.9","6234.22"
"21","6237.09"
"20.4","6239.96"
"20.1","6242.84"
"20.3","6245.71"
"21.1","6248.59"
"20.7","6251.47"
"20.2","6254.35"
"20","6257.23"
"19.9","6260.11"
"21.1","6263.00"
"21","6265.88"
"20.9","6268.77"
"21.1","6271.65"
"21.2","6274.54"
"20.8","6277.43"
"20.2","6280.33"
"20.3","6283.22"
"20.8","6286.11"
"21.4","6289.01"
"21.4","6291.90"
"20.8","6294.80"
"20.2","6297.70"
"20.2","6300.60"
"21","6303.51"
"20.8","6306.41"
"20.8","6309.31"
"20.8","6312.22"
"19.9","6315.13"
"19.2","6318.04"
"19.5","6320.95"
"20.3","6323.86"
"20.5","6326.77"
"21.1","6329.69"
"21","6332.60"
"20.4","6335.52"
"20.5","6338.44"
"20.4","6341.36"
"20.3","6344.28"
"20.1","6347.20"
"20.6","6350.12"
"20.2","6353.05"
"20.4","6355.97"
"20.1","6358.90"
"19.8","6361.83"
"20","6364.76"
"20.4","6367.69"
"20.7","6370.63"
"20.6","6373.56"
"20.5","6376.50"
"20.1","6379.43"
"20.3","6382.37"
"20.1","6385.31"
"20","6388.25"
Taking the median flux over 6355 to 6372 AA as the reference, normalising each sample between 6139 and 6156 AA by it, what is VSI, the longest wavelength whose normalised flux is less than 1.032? 6151.52 AA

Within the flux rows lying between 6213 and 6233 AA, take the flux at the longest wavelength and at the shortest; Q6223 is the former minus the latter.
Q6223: -0.6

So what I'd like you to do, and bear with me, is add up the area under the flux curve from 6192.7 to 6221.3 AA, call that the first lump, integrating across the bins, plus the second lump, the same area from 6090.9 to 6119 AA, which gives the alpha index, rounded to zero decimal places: 1205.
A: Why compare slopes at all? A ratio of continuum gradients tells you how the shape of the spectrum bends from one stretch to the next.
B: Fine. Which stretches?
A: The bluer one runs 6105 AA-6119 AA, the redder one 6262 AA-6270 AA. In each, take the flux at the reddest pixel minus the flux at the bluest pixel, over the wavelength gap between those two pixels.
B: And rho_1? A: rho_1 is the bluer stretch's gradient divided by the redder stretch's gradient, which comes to -3.1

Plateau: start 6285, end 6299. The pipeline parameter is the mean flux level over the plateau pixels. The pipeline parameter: 20.9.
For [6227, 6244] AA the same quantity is 20.5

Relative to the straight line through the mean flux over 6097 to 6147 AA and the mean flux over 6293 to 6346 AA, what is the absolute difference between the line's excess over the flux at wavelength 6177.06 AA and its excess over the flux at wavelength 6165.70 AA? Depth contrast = 0.75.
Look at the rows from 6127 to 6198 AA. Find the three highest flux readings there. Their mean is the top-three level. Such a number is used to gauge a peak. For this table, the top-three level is 21.5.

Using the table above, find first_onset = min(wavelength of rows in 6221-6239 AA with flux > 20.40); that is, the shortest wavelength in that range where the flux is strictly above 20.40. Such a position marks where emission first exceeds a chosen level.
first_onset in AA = 6222.75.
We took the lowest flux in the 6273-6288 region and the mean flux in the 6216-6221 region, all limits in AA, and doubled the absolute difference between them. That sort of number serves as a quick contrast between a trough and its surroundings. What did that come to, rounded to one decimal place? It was 1.5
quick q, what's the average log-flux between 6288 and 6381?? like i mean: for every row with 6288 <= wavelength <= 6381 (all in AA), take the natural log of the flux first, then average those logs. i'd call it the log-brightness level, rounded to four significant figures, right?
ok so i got 3.017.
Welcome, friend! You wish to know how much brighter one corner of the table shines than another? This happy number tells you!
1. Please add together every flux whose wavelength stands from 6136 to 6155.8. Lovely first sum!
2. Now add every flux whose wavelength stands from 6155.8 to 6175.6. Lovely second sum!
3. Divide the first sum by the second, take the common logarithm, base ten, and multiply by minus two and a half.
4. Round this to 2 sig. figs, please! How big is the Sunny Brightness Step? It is -0.038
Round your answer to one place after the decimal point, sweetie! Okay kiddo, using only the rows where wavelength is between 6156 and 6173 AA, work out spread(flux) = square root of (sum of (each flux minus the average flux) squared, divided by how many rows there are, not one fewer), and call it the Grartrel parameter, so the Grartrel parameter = 0.7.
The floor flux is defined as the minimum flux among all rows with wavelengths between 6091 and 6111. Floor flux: 20.4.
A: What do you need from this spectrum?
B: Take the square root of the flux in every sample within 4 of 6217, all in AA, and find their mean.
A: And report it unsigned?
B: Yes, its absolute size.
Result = 4.57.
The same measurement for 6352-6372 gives 4.50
